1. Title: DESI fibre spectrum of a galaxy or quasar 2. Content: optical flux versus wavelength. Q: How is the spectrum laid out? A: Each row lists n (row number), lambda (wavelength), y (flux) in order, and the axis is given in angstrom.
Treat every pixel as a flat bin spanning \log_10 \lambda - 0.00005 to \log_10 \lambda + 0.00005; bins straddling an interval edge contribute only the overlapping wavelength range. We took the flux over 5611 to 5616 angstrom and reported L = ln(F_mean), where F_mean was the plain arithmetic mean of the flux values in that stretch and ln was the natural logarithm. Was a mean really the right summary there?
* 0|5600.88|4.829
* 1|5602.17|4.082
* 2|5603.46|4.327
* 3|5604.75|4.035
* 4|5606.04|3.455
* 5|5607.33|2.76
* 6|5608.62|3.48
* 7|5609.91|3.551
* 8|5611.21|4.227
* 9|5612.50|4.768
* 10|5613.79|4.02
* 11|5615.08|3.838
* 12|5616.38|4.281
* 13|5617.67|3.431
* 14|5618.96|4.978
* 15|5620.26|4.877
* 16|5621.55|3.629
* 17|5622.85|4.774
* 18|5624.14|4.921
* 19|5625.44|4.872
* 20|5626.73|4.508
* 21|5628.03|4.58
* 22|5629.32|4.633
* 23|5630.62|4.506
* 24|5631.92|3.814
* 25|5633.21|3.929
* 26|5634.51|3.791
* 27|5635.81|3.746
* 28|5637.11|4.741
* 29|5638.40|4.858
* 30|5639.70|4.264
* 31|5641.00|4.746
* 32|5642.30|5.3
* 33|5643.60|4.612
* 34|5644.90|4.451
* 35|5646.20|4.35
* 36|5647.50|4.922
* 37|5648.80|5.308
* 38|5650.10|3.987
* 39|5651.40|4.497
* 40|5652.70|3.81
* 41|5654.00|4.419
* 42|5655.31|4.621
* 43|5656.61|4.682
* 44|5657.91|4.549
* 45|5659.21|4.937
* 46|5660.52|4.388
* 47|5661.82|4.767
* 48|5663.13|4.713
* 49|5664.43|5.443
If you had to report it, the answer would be 1.44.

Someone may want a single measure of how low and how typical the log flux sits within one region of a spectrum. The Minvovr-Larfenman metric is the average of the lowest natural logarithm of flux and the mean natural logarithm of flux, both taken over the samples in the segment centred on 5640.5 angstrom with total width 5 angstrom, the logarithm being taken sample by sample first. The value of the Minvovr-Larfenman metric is 1.51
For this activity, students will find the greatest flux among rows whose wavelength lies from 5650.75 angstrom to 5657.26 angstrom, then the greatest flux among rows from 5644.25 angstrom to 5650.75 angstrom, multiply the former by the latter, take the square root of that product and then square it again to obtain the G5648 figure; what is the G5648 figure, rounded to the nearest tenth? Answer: 24.9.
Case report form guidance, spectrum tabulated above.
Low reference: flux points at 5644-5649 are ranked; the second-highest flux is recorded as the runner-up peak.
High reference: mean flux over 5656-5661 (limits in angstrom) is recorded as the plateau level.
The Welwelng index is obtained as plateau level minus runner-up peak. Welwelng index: -0.28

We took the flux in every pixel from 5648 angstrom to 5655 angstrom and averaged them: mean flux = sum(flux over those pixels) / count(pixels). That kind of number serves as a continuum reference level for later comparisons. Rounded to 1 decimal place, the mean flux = 4.4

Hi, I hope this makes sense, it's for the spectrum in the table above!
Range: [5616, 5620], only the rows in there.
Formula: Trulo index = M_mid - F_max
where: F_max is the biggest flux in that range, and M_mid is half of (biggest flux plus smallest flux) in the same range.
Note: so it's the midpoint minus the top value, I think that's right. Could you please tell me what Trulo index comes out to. -0.8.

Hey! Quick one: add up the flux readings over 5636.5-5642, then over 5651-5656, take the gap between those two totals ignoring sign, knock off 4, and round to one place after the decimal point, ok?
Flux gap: -2.7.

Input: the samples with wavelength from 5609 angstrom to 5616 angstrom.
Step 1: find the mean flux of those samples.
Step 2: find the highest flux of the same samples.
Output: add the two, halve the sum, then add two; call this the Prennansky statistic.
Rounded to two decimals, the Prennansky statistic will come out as 6.42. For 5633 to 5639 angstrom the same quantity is 6.54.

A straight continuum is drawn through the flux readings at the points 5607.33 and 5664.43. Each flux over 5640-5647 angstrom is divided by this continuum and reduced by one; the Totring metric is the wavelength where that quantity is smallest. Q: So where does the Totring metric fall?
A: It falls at 5646.20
